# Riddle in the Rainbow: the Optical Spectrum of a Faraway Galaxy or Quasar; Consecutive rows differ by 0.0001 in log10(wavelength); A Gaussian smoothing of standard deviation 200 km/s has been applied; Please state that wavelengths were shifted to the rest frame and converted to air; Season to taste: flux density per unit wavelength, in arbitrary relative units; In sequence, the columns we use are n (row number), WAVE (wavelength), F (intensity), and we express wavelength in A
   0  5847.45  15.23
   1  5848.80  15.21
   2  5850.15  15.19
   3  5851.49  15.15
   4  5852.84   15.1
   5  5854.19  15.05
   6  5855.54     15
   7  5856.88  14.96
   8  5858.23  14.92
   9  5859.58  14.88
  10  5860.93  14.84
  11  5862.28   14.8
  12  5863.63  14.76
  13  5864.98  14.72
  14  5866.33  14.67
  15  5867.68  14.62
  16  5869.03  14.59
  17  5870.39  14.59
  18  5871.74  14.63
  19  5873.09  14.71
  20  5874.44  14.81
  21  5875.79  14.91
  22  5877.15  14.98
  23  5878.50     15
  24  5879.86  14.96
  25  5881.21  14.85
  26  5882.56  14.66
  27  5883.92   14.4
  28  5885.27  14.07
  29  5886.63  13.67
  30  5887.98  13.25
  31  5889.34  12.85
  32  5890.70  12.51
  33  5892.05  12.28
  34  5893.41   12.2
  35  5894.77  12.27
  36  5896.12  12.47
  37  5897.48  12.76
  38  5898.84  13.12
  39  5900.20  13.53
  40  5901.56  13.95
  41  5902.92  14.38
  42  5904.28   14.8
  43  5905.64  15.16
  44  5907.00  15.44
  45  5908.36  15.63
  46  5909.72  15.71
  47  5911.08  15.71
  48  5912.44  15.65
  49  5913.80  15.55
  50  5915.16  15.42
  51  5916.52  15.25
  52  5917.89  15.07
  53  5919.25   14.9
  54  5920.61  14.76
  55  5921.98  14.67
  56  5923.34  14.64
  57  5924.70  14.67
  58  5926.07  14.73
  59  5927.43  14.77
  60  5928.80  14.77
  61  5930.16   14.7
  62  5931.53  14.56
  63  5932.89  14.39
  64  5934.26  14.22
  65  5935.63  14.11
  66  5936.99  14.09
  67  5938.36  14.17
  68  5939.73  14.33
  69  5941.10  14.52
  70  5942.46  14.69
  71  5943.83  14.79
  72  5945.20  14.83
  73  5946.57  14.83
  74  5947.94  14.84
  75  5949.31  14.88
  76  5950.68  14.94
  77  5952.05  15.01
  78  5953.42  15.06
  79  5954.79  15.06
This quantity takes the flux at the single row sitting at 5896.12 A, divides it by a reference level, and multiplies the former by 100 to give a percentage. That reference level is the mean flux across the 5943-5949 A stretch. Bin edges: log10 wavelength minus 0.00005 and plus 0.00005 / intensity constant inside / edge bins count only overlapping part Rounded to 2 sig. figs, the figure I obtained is 84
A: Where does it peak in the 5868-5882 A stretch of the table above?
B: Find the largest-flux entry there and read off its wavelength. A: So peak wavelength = 5878.50 A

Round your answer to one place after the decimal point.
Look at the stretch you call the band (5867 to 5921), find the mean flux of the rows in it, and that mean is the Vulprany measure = 14.4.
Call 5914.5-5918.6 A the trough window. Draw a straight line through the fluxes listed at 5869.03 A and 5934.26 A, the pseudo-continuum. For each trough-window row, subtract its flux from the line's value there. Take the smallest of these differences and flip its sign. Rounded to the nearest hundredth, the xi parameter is 1.09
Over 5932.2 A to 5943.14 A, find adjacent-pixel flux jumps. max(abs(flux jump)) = 0.19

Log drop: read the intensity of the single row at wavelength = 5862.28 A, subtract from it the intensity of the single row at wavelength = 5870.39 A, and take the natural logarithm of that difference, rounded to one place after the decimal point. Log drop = -1.6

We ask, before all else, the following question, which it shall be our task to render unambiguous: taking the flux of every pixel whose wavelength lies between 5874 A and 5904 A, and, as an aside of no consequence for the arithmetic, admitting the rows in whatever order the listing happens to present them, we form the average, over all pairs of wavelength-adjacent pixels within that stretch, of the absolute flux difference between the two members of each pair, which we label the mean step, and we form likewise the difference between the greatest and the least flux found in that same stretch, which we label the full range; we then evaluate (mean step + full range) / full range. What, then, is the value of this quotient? 1.088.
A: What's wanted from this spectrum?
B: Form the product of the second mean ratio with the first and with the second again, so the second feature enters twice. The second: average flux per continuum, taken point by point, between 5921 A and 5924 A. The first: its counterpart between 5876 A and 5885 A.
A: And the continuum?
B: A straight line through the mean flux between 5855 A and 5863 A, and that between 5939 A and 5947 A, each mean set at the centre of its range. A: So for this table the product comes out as 0.99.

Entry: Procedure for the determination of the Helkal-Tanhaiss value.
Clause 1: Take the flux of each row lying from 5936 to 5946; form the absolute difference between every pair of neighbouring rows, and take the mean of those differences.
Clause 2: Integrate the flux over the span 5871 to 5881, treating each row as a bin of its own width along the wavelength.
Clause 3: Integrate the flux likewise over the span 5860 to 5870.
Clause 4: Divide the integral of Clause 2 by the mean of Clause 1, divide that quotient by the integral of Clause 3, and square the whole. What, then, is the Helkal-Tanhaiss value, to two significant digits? 67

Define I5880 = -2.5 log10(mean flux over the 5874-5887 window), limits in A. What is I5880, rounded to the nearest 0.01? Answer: -2.91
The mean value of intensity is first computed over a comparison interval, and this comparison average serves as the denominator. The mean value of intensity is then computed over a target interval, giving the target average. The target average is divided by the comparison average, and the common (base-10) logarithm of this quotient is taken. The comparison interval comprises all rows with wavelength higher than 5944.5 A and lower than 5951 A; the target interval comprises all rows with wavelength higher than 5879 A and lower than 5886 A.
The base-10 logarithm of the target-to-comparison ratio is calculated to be -0.008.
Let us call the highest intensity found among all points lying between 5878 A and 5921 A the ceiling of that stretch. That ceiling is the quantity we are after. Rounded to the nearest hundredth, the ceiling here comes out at 15.71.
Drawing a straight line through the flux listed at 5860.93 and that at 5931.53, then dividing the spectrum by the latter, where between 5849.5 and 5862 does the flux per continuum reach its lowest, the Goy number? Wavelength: 5860.93 A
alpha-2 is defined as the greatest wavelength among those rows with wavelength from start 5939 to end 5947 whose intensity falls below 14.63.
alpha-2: 5941.10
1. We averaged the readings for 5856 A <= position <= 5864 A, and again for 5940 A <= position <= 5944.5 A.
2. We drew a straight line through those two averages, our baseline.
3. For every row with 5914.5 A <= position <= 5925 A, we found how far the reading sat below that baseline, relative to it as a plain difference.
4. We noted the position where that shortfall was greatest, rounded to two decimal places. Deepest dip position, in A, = 5923.34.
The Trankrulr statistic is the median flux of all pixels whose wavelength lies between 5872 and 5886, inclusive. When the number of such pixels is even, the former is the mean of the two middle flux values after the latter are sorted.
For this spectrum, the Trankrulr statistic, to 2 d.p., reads 14.83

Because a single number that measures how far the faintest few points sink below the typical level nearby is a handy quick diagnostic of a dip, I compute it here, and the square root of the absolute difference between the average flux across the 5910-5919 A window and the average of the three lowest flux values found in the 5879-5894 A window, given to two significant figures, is 1.8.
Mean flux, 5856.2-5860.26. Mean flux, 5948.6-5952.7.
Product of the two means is 223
